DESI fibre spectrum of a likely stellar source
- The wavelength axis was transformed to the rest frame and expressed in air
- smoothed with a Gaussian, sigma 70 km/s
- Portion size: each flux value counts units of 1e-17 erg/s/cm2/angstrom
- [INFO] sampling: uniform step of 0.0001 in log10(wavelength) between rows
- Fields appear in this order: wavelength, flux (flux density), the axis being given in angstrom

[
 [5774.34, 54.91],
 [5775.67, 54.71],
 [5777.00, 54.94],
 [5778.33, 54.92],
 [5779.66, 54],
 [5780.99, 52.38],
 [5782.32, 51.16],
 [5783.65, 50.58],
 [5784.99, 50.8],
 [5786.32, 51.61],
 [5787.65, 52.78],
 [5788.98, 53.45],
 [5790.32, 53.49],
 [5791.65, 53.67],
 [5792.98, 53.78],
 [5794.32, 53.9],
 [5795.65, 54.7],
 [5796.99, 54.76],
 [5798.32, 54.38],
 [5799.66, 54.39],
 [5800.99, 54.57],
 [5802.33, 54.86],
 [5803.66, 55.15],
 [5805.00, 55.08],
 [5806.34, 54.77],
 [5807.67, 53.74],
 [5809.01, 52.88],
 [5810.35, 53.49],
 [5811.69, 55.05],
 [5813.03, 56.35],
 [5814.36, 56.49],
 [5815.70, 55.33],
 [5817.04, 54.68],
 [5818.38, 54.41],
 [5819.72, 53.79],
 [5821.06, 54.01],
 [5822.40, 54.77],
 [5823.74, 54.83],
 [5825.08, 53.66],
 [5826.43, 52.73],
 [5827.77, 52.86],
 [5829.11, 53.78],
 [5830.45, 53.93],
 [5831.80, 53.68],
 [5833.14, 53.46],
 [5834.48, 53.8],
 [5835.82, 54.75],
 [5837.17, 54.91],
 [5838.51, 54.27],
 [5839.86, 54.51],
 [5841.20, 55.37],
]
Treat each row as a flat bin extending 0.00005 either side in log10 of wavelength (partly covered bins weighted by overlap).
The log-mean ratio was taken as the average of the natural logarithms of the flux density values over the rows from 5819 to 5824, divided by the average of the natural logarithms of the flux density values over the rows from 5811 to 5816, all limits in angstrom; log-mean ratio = 0.99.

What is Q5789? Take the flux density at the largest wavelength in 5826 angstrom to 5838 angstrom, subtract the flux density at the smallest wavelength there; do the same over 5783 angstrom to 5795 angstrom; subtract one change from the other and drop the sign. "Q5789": 1.1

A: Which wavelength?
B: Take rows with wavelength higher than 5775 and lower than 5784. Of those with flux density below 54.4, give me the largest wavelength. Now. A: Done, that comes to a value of 5783.65 angstrom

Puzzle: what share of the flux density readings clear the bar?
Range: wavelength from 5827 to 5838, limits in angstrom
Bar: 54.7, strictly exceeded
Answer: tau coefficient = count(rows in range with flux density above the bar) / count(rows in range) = 0.25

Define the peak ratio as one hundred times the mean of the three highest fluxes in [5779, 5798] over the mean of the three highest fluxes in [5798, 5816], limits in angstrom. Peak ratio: 97.2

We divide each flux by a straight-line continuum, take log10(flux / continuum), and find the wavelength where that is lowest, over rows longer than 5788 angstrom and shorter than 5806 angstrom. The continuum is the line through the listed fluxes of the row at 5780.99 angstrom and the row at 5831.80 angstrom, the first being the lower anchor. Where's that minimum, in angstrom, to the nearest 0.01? 5788.98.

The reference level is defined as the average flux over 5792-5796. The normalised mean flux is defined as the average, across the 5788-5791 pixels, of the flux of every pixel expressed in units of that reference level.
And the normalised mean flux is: 0.99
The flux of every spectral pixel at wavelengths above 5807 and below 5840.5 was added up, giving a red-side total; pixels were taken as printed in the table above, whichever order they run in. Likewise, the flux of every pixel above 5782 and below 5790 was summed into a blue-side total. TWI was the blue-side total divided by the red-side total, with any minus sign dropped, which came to 0.2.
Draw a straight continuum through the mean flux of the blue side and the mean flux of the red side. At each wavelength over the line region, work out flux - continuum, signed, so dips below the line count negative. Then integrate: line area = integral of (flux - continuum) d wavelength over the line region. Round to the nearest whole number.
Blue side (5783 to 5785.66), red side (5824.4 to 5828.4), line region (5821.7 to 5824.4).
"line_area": 5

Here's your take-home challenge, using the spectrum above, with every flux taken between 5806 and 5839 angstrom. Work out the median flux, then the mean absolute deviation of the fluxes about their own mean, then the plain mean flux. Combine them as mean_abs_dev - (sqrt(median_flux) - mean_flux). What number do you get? 47.7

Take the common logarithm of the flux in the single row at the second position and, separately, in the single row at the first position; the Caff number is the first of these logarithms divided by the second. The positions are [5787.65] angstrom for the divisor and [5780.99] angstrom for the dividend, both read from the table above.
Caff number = 1.00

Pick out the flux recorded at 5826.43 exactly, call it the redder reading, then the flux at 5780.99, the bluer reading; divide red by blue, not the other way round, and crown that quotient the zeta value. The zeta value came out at 1.01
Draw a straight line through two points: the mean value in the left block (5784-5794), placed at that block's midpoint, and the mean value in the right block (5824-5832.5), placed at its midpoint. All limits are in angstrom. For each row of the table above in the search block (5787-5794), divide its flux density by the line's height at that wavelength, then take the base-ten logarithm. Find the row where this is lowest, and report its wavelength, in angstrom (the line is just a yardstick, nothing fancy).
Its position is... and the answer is 5787.65 angstrom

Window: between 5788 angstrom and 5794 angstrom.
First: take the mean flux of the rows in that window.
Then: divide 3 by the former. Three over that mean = 0.0560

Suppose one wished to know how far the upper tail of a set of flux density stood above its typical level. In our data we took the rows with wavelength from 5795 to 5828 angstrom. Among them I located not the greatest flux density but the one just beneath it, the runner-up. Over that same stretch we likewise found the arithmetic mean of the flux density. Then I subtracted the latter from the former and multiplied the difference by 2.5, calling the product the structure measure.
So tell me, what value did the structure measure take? 4.7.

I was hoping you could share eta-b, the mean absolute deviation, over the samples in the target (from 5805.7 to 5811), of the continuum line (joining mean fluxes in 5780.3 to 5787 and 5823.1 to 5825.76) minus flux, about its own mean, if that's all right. 0.63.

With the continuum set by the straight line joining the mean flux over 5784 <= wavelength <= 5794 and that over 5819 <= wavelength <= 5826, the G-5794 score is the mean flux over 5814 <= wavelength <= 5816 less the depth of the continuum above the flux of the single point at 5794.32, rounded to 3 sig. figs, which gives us 56.8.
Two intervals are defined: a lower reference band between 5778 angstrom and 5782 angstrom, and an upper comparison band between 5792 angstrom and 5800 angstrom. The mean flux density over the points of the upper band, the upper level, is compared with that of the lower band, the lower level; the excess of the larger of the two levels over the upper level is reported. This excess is 0.00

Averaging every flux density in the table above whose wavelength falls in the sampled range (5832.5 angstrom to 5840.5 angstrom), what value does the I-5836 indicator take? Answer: 54.28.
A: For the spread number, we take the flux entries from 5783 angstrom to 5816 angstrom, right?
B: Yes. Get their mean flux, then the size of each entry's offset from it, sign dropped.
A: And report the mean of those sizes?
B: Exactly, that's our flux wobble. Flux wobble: 1.11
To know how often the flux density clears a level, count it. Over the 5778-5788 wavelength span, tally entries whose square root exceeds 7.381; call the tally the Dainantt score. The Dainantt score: 1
